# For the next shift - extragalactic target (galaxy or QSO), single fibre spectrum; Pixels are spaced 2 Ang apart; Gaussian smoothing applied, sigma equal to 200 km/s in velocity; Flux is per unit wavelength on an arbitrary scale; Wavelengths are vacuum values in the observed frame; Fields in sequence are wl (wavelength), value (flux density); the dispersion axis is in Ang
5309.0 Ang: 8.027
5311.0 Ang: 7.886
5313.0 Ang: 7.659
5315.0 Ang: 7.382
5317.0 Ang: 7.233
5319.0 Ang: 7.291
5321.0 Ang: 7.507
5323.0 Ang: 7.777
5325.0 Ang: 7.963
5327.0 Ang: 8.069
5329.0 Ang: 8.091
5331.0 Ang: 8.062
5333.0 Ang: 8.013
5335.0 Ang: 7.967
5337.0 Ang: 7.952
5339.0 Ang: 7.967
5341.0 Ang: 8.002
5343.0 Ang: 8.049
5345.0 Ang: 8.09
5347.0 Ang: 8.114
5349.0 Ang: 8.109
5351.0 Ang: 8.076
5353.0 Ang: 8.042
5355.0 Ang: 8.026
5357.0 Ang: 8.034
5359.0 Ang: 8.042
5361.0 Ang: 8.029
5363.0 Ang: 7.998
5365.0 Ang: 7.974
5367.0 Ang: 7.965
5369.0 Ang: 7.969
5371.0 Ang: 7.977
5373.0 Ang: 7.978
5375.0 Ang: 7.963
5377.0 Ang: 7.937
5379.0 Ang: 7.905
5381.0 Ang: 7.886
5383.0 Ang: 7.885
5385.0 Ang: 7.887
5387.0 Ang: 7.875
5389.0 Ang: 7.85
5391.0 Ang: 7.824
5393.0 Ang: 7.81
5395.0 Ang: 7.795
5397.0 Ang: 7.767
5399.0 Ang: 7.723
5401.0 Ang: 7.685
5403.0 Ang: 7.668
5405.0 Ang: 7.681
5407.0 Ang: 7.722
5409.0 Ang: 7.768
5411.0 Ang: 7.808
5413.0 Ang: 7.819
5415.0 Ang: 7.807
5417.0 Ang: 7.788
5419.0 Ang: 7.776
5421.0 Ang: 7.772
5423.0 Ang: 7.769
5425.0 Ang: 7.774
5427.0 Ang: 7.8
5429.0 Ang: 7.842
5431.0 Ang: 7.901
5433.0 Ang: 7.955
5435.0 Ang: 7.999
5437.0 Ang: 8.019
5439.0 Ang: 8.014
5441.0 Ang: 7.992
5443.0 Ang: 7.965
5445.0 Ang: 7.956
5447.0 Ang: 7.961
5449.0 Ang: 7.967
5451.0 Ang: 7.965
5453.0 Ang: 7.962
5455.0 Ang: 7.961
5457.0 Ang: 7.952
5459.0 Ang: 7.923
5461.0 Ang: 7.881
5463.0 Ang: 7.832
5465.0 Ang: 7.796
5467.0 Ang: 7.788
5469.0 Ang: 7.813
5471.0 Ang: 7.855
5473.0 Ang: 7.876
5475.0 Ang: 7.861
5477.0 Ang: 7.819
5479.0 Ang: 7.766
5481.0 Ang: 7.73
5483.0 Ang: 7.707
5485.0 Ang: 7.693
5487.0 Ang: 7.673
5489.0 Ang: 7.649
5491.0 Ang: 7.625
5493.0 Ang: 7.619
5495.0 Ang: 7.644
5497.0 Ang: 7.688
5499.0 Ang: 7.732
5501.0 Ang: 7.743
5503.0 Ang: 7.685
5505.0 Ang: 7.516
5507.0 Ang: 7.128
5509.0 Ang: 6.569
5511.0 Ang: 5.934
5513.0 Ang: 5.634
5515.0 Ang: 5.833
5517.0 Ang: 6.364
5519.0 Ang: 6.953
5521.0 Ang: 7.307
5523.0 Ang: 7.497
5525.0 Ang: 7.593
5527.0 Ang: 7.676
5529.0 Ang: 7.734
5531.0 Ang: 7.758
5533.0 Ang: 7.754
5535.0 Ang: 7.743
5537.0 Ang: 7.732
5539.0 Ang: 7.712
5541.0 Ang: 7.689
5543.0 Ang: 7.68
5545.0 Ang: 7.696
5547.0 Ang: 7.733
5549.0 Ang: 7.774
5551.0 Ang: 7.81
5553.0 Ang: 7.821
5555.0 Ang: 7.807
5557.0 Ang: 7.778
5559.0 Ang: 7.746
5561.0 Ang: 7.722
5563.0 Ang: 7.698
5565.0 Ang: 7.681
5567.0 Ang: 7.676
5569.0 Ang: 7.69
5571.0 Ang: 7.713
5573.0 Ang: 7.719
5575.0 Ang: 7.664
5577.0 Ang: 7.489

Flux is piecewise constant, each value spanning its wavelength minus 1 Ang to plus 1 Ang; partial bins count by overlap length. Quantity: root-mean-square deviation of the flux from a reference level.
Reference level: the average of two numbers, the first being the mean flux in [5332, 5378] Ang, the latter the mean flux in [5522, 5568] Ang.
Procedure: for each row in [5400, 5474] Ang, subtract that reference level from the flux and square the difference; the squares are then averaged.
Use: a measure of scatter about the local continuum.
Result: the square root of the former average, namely 0.10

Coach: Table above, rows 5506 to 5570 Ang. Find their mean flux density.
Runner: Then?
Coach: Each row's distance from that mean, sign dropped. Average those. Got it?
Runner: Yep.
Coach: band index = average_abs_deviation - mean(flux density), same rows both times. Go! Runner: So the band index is -6.93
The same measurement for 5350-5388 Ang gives -7.92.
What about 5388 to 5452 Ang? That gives -7.75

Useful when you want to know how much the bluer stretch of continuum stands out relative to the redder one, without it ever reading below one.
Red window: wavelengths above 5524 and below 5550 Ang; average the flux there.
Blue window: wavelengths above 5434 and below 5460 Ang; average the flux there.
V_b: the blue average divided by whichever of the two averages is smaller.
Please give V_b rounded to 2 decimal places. 1.03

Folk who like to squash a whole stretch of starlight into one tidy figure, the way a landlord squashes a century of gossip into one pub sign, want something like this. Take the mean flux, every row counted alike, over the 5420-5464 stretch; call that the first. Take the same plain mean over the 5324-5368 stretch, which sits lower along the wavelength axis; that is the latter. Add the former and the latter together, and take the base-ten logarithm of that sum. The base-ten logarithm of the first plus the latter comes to 1.20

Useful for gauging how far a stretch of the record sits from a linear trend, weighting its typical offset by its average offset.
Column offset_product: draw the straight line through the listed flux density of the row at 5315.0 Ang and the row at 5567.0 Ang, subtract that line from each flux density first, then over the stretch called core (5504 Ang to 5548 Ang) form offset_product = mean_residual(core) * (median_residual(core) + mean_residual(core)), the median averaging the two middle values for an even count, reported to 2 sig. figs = 0.15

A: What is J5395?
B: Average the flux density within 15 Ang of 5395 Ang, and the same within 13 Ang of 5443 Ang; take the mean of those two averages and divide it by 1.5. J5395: 5.25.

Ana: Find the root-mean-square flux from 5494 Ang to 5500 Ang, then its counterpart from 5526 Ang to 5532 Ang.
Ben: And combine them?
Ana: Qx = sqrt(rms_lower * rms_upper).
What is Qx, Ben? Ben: 7.71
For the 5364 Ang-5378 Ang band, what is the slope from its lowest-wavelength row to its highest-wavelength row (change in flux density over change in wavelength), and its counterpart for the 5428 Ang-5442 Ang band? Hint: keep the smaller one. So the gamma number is -0.003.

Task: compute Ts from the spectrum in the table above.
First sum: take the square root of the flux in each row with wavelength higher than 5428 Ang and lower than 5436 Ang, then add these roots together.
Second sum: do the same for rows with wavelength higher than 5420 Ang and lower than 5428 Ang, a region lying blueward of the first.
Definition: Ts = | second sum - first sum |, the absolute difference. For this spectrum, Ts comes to 0.10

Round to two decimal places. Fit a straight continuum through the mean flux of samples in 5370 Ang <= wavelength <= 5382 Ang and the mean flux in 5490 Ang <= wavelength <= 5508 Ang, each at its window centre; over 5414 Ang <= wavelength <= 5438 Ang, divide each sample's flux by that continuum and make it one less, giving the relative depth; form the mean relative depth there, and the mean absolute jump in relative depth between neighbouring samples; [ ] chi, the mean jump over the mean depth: 0.58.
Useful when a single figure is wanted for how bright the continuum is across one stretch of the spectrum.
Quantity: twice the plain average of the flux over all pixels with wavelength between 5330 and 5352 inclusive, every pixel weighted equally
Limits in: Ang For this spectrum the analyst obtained 16.1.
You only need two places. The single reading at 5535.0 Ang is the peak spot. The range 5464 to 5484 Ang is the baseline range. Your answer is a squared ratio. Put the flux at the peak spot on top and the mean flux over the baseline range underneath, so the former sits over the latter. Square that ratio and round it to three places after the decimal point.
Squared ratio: 0.985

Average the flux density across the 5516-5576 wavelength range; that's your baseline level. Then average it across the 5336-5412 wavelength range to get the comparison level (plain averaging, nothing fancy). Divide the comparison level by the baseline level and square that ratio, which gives 1.08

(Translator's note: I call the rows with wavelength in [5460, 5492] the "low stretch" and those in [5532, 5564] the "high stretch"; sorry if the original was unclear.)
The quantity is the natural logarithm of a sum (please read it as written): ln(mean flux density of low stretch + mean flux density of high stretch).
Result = 2.74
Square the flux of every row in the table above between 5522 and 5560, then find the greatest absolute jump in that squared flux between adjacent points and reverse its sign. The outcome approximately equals -1.4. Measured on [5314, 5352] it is -4.1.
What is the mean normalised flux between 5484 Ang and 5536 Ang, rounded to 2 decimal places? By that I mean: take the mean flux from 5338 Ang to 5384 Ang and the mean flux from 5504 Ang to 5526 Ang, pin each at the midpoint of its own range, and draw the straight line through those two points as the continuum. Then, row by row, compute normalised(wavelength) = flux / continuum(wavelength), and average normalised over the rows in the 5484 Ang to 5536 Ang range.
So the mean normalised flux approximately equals 1.07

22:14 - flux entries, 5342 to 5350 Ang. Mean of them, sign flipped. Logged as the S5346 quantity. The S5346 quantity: -8.09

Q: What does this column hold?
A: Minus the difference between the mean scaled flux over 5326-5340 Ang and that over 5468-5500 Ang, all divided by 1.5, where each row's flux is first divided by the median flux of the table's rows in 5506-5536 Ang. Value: -0.026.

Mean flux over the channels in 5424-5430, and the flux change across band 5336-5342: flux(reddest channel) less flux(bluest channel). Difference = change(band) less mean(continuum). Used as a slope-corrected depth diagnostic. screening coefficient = -7.76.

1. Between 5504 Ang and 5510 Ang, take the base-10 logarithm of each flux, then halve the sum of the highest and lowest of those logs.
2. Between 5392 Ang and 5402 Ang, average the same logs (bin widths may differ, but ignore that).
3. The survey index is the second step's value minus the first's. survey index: 0.043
